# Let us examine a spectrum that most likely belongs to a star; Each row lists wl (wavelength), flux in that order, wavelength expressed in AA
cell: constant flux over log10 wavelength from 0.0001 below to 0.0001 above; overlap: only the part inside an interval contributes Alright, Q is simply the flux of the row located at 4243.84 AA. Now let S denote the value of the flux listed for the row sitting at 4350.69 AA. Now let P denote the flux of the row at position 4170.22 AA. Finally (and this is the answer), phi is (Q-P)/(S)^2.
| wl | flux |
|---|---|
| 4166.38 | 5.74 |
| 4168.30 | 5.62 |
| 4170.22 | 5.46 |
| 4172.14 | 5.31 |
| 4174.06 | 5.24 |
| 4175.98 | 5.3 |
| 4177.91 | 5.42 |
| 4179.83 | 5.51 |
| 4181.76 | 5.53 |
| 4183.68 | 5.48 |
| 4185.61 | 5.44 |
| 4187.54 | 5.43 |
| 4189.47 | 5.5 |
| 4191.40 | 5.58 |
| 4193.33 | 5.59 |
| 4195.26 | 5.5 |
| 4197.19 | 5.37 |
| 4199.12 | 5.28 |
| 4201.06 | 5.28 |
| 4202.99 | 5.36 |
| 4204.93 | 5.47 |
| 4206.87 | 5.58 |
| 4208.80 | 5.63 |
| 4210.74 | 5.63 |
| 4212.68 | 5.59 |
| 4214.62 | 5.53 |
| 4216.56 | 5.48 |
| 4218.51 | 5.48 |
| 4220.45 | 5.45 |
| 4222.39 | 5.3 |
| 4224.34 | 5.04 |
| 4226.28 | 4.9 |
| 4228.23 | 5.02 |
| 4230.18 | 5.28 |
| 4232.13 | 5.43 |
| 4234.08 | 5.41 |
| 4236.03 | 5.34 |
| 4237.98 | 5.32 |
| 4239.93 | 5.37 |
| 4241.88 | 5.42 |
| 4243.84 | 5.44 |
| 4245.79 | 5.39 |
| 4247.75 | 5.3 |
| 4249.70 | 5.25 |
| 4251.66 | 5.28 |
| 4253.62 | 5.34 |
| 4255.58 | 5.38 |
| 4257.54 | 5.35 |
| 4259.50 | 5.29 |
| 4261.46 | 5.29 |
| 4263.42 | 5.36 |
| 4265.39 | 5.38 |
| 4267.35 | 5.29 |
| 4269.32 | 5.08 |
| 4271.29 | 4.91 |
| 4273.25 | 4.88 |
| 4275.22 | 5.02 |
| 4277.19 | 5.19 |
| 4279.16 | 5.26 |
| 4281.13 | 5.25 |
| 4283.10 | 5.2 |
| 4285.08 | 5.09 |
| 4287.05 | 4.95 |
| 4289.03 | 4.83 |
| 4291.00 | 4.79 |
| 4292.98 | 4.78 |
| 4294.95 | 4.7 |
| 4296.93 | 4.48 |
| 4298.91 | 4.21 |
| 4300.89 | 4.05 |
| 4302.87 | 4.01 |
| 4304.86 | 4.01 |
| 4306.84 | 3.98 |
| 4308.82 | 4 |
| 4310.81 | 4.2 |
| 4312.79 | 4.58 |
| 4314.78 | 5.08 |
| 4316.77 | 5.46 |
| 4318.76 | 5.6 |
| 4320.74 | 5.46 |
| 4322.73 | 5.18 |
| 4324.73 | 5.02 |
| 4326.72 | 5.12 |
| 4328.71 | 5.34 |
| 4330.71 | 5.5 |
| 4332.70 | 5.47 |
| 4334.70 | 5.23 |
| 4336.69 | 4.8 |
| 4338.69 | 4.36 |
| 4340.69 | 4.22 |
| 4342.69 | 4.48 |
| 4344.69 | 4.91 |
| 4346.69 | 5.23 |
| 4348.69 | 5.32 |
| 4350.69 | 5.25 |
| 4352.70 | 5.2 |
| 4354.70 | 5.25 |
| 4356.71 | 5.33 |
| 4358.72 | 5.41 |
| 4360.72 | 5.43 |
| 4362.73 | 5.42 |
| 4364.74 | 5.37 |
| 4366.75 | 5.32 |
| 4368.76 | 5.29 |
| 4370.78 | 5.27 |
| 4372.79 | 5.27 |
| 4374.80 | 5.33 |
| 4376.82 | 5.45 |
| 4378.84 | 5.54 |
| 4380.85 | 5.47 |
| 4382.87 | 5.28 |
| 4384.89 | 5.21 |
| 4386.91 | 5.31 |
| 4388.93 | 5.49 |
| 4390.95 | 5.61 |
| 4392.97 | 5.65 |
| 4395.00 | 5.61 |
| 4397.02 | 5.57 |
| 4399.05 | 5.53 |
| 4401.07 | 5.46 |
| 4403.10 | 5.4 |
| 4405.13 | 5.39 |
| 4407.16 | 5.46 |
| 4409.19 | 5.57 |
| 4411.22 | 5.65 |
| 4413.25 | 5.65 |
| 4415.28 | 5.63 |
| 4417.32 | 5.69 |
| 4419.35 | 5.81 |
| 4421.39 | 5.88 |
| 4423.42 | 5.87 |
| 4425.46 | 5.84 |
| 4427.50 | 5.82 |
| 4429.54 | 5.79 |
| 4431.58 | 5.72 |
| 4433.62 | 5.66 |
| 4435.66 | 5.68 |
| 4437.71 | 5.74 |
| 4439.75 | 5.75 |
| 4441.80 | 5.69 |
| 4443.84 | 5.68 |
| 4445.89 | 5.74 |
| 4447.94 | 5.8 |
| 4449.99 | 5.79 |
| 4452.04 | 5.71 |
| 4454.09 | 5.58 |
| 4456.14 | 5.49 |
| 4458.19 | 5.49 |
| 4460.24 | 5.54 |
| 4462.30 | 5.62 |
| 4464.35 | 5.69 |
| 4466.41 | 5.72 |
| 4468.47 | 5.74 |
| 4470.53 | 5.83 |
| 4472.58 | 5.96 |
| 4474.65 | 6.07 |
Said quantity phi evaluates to -0.001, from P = 5.46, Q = 5.44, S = 5.25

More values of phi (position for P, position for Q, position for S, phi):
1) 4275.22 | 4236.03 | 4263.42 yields 0.011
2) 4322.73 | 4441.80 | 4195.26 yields 0.017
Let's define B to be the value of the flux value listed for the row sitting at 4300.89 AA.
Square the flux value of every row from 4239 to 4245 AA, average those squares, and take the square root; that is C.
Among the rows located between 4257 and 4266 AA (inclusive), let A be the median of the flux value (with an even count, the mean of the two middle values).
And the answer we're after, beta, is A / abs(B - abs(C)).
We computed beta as 4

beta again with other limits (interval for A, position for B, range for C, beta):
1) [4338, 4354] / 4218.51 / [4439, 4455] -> 21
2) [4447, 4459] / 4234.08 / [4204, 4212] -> 34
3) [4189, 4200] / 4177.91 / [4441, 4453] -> 17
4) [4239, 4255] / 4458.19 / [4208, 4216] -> 51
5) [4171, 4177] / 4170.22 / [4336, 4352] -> 9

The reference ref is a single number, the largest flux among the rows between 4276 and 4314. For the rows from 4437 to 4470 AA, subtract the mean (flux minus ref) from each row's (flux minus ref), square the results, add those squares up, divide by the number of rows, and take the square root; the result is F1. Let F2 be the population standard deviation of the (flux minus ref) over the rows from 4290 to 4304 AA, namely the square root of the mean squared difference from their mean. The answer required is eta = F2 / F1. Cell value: 3.26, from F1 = 0.10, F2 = 0.32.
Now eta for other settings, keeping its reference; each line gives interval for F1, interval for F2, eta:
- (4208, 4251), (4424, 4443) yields 0.32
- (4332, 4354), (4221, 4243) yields 0.43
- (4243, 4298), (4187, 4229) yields 0.80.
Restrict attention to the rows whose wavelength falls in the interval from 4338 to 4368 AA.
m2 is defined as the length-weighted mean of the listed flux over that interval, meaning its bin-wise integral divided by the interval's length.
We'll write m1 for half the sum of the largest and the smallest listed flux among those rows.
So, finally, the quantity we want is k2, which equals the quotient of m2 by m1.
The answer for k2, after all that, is 1.06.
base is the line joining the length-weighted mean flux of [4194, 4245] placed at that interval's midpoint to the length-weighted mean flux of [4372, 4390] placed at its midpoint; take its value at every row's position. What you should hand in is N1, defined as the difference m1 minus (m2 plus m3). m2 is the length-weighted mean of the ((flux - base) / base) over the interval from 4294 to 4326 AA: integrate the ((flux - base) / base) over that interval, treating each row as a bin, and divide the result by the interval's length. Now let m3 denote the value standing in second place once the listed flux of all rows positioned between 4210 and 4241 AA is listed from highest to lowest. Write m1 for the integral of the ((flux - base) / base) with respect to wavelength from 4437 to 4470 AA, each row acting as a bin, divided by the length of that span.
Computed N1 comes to -5.39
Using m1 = 0.06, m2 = -0.139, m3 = 5.59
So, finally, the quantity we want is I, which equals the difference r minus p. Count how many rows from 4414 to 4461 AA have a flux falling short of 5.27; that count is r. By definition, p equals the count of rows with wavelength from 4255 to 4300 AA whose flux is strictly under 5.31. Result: -19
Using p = 19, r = 0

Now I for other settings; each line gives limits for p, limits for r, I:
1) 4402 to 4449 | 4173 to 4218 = 1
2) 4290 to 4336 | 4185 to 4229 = -14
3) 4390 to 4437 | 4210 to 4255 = 4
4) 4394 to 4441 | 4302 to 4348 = 17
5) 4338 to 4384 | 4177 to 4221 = -12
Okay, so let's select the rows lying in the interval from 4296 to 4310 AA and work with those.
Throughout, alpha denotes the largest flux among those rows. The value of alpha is 4.48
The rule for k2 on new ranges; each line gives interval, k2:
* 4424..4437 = 1.00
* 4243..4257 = 1.00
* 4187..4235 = 1.03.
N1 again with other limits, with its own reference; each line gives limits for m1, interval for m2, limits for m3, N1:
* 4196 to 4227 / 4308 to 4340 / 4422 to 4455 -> -5.77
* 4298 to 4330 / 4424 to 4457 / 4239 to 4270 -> -5.61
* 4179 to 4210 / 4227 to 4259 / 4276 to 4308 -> -5.22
